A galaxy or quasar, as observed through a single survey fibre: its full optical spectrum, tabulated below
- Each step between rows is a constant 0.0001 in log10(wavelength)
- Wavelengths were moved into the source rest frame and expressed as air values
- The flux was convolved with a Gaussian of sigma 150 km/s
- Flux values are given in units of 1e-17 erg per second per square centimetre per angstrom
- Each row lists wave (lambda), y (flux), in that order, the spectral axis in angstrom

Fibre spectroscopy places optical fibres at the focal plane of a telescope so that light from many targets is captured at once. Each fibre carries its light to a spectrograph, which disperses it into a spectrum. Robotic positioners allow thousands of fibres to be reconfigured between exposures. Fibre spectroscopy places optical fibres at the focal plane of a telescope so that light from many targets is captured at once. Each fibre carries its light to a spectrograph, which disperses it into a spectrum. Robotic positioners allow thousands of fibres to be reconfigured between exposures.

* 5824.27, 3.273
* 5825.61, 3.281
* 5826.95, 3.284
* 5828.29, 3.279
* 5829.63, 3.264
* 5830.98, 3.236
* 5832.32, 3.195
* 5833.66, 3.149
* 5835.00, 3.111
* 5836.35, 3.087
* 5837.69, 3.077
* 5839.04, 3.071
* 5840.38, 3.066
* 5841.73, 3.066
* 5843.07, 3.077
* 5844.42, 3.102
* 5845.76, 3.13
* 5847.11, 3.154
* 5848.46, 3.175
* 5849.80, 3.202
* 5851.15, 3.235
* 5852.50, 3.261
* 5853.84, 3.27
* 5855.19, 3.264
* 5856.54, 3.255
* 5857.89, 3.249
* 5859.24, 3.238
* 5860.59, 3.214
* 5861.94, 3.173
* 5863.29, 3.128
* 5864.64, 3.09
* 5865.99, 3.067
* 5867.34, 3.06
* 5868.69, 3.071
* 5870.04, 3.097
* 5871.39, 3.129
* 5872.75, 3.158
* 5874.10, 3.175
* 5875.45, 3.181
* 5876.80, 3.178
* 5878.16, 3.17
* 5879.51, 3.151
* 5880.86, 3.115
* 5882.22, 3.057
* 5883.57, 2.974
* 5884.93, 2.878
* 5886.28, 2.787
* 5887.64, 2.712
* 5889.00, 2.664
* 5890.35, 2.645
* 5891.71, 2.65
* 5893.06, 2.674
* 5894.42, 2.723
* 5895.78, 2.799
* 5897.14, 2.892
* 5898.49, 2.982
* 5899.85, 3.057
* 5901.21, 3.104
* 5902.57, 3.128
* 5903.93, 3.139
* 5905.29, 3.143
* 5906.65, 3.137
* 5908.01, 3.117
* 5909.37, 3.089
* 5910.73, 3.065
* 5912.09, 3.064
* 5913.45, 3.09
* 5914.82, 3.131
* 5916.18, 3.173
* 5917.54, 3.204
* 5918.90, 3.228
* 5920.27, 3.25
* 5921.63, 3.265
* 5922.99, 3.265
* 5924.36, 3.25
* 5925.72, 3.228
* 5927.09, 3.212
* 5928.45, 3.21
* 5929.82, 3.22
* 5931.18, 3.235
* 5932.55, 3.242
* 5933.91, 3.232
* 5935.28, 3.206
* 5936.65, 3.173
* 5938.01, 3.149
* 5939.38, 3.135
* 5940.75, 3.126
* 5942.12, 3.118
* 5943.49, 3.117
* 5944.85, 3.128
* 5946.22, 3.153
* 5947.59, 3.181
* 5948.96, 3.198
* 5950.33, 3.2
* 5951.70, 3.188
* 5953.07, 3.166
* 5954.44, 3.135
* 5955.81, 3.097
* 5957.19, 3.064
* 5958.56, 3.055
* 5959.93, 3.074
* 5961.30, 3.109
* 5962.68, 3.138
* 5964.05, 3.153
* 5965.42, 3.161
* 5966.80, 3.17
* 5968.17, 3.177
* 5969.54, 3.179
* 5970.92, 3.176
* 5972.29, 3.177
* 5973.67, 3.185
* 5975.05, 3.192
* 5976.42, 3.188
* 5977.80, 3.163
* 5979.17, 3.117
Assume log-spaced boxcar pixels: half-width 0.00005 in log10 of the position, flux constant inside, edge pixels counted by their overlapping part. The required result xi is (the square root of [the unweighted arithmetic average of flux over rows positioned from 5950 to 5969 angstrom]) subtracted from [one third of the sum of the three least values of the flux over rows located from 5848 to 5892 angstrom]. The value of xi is 0.88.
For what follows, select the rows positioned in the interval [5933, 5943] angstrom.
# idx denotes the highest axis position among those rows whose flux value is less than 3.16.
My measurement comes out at 5942.12 angstrom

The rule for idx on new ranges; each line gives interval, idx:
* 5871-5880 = 5879.51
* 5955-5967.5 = 5964.05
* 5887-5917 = 5914.82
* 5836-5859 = 5847.11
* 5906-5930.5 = 5914.82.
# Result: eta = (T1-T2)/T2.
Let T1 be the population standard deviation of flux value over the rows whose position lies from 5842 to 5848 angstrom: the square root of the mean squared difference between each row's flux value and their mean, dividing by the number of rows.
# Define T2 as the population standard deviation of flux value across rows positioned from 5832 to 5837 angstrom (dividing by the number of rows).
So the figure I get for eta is -0.3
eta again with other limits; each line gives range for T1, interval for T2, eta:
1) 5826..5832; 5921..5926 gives 0.2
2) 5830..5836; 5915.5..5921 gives 0.6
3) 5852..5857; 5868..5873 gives -0.8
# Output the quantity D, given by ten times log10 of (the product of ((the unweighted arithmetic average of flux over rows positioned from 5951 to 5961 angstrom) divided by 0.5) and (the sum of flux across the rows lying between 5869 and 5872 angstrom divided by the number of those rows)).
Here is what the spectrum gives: 12.9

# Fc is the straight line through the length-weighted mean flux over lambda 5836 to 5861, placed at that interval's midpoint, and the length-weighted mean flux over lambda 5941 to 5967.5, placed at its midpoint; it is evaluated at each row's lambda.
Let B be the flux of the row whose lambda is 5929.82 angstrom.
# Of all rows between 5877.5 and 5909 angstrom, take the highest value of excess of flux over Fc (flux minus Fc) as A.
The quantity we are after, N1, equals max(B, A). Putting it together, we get 3.22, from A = 0.01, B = 3.22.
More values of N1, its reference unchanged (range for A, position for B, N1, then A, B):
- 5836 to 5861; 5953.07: 3.17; 0.10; 3.166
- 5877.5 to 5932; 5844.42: 3.10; 0.12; 3.102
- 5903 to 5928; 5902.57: 3.13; 0.12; 3.128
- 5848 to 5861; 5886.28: 2.79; 0.10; 2.787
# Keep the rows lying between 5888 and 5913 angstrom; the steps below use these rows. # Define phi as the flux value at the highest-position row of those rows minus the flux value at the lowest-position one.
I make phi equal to 0.40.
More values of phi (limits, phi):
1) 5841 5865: 0.02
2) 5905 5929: 0.07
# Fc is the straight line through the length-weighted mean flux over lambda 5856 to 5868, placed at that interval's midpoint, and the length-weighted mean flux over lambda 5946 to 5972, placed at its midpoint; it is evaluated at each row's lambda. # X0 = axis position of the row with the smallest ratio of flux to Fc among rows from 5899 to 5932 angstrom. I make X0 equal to 5899.85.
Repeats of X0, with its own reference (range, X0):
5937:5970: 5958.56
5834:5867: 5840.38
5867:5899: 5890.35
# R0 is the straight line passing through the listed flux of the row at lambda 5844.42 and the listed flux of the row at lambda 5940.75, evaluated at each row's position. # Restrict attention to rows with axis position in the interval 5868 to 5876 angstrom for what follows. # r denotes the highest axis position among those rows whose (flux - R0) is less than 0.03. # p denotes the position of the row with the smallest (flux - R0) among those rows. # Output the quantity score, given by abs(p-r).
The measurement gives 2.7 angstrom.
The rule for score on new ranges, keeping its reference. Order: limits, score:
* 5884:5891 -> 0.0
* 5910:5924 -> 2.7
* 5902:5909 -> 0.0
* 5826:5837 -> 0.0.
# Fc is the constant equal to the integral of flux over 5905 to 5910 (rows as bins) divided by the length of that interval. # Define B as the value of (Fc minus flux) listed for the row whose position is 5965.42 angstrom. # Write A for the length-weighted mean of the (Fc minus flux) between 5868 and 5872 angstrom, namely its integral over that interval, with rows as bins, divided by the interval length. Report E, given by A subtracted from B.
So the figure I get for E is -0.06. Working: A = 0.022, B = -0.04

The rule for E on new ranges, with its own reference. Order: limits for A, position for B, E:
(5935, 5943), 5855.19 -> -0.12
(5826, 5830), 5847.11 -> 0.12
